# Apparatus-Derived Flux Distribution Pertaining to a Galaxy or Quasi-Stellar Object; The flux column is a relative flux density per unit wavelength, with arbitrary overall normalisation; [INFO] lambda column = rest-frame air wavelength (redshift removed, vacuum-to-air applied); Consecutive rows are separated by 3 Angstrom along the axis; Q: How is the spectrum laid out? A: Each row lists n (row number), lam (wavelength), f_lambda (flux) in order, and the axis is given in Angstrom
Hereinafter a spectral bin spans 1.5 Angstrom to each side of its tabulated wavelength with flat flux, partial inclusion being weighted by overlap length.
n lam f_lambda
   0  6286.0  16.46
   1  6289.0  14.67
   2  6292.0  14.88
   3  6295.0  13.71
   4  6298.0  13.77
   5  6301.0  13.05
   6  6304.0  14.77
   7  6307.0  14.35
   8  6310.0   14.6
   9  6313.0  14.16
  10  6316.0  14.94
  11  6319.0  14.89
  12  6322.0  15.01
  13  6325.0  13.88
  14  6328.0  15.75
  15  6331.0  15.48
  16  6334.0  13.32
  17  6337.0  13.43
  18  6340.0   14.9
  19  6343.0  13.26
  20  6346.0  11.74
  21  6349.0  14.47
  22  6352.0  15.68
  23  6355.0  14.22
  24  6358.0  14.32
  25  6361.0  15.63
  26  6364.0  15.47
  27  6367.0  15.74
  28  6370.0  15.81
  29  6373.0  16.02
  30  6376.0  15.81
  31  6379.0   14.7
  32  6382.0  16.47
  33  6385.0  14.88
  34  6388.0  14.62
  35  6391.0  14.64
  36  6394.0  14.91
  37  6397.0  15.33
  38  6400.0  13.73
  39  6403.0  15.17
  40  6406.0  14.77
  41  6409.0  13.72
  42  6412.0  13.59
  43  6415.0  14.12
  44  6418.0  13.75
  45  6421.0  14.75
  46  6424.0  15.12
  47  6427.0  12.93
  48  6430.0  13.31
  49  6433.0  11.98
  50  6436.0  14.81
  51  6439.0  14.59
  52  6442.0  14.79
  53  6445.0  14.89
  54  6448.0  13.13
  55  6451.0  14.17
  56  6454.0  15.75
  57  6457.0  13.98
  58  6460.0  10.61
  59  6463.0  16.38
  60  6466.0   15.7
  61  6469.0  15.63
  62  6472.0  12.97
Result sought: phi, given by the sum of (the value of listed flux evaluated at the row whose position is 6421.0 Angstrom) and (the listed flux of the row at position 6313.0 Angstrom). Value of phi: 28.9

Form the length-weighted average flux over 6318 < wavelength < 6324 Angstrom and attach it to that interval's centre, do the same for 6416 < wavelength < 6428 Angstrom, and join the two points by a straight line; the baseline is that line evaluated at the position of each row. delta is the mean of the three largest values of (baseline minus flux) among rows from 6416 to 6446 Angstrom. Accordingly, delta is 1.4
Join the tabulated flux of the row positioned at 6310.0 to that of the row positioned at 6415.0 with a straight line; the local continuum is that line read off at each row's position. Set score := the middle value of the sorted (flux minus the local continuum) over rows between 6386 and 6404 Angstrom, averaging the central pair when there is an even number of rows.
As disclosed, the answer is 0.6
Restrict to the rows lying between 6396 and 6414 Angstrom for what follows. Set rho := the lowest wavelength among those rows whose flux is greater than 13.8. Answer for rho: 6397.0 Angstrom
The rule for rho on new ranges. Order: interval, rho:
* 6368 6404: 6370.0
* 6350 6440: 6352.0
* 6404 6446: 6406.0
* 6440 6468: 6442.0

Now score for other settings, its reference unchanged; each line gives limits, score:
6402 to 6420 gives -0.2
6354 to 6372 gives 1.2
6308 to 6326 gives 0.2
